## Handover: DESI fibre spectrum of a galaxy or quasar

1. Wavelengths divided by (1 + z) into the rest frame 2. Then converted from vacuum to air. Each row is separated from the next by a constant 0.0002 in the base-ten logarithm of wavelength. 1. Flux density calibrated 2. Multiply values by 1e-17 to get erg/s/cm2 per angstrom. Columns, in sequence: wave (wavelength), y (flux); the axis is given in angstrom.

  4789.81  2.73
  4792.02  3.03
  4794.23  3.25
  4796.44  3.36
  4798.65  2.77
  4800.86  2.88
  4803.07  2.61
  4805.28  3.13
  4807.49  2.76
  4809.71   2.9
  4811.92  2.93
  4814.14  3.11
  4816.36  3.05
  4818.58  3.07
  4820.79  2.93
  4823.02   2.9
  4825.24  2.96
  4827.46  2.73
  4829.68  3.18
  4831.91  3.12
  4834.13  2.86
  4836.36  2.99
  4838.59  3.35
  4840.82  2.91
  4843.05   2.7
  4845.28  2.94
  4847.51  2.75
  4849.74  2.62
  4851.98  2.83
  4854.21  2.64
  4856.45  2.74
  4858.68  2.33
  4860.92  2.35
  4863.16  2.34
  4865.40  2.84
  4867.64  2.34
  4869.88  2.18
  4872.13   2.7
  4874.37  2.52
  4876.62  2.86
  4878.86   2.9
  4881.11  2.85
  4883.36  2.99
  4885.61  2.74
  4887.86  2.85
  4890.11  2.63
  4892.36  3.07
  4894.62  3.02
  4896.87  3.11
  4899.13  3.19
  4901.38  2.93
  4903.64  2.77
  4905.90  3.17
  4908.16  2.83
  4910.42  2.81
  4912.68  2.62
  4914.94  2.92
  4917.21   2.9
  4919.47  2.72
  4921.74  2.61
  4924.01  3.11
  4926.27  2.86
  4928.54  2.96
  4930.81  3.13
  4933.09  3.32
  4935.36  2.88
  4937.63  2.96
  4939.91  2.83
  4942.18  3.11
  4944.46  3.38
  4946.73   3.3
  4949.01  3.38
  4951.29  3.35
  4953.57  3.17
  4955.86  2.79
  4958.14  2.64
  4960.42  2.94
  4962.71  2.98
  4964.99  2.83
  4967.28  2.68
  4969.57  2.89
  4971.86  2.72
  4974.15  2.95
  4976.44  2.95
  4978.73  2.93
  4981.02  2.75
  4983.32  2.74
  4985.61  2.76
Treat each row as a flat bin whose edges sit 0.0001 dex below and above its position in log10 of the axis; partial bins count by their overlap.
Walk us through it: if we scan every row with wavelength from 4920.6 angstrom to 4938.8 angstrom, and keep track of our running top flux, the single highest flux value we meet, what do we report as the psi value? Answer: 3.32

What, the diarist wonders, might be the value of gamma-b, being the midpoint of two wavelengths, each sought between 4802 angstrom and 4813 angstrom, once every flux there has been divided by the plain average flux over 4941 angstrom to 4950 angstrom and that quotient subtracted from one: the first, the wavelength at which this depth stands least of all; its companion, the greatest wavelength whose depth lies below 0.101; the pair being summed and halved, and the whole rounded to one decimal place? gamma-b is 4805.3 angstrom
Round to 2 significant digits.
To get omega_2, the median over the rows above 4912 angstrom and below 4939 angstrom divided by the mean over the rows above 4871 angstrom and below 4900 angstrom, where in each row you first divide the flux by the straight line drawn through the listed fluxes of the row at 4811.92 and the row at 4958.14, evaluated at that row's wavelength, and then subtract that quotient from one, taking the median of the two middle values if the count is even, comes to 2.1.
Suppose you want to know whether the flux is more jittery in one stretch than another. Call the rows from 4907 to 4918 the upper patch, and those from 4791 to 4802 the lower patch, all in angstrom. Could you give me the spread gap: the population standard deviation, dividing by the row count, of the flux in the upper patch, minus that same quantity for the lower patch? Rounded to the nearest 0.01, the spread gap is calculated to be -0.11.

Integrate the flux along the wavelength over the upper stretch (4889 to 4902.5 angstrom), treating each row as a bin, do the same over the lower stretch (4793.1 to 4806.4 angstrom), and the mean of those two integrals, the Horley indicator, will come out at 40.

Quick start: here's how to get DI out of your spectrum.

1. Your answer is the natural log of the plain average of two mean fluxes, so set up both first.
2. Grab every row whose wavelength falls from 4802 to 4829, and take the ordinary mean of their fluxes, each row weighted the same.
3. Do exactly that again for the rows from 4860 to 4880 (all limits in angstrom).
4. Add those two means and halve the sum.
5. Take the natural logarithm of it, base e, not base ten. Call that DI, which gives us 1.01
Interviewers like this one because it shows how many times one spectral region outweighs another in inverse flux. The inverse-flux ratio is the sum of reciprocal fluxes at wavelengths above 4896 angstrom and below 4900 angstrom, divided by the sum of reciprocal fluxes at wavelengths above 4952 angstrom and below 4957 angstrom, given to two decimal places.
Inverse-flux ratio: 0.94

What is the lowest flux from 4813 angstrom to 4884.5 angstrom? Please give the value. 2.18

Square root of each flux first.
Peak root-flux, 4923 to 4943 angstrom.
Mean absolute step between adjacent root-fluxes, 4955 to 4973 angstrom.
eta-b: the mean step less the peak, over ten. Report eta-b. -0.1772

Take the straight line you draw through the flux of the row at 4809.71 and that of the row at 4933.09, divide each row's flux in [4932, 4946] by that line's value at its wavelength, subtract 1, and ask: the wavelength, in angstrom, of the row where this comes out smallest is 4939.91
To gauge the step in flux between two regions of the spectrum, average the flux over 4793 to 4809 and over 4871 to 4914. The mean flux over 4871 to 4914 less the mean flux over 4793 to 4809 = -0.09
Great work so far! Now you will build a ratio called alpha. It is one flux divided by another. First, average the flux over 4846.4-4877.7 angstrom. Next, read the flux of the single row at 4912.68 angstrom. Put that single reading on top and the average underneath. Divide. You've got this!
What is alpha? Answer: 1.02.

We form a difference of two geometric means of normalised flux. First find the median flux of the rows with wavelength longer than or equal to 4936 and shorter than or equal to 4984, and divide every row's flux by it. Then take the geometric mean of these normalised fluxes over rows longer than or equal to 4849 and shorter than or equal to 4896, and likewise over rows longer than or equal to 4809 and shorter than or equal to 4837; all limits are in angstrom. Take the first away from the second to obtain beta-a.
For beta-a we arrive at 0.10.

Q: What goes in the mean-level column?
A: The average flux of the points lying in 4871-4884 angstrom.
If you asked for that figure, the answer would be 2.80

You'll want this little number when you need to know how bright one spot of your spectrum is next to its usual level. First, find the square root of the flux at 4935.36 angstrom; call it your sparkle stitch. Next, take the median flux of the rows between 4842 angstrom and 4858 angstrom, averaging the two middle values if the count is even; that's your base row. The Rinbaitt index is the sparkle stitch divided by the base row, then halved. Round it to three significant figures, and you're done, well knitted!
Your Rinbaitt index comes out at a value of 0.310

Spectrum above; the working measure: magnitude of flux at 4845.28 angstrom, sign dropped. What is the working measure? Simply 2.94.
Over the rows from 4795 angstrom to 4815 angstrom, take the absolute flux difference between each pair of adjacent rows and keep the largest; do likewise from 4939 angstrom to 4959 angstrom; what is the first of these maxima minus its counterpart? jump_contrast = 0.210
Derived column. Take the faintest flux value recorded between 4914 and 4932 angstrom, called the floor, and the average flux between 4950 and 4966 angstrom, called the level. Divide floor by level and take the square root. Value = 0.939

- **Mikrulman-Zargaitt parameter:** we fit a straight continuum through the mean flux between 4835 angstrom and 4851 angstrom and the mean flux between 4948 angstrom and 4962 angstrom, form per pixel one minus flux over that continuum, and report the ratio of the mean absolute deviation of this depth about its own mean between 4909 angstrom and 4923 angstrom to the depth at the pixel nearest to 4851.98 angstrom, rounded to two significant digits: 1.5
